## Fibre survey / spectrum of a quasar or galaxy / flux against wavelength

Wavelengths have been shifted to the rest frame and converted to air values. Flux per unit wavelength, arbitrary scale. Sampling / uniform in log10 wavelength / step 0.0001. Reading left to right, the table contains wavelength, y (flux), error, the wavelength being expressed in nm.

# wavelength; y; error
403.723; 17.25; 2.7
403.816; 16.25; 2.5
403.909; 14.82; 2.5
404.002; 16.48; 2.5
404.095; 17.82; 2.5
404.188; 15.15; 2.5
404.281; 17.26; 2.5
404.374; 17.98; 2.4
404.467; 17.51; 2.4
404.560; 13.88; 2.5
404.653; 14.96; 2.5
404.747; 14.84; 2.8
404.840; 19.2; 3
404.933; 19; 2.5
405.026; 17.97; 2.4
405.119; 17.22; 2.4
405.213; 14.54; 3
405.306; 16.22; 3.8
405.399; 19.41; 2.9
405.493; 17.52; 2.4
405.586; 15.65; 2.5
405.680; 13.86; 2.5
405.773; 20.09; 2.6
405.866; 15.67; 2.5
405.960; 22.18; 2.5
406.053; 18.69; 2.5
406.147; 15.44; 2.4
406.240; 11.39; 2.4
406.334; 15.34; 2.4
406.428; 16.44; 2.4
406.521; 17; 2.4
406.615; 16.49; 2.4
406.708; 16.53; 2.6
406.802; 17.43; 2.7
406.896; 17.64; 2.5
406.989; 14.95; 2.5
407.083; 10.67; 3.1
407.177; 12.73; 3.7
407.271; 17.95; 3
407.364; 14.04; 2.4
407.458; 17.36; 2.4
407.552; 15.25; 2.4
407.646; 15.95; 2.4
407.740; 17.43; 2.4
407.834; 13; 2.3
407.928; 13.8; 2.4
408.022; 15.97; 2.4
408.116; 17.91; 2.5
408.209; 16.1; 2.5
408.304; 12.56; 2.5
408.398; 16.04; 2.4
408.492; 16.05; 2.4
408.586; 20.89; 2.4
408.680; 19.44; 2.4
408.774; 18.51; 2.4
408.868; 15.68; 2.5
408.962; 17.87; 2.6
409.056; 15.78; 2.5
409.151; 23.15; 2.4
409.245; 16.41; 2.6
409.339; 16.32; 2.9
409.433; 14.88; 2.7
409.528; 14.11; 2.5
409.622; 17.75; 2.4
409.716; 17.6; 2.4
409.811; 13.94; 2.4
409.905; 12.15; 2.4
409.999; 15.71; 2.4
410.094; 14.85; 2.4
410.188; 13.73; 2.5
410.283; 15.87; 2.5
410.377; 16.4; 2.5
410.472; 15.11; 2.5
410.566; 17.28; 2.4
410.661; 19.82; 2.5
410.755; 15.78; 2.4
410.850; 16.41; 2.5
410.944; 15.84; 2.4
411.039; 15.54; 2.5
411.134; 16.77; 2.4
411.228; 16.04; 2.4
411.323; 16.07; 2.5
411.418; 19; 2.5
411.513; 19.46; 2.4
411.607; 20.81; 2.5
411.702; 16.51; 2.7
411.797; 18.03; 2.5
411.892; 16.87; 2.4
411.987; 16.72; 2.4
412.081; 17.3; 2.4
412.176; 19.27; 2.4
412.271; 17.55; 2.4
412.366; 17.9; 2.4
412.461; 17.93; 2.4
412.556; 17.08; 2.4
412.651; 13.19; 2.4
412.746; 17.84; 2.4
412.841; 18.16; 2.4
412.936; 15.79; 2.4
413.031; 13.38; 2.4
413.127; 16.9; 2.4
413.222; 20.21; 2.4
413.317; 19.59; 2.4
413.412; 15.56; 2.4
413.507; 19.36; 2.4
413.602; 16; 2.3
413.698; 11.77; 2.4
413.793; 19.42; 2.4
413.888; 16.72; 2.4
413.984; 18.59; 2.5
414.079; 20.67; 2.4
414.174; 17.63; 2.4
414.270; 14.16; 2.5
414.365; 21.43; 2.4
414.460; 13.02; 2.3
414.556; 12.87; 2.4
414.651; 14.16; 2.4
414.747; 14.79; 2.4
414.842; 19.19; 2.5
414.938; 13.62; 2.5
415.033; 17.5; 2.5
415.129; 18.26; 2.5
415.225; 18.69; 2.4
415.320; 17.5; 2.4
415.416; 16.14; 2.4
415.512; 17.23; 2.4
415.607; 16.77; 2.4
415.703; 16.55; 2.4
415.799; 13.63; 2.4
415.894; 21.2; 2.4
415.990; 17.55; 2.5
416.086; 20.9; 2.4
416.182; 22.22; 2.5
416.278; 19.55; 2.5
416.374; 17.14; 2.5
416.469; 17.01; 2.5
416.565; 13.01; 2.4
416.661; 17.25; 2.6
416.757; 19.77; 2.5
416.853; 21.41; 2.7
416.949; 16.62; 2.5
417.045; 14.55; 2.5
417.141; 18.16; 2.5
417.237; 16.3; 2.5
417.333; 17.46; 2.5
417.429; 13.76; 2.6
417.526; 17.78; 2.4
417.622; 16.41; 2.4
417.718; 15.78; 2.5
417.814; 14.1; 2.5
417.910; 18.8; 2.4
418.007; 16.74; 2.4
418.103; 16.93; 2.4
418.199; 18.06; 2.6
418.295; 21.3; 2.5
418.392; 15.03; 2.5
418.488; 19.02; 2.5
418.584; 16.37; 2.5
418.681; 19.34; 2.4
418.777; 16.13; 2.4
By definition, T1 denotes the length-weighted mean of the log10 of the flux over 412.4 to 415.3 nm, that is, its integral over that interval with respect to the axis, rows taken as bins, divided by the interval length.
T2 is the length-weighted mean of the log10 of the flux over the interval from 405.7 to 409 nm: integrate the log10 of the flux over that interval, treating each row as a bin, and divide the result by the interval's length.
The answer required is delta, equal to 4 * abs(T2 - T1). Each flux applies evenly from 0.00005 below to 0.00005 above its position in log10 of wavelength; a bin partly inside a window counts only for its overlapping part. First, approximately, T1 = 1.22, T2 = 1.206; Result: 0.053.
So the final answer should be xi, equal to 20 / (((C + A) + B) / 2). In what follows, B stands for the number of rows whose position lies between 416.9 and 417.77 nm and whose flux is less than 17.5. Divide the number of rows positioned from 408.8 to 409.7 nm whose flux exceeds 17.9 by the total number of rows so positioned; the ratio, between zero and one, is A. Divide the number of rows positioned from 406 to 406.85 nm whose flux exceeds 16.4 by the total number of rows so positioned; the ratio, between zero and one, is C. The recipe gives 5.1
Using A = 0.11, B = 7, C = 0.7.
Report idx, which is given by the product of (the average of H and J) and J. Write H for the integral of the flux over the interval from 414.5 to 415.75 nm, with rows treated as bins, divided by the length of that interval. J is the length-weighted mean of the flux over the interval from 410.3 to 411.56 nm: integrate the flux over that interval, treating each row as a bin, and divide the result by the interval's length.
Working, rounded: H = 16.4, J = 16.9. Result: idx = 280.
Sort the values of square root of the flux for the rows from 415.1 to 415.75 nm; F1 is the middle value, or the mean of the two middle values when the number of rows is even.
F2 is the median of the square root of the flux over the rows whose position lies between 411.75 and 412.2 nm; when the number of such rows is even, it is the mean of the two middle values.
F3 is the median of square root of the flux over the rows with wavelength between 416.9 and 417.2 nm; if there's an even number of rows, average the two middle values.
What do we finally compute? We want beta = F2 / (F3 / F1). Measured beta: 4.23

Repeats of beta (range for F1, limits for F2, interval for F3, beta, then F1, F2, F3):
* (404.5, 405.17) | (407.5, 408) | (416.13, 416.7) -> 3.91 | 4.15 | 3.91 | 4.15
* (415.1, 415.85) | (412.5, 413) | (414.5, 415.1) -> 4.48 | 4.12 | 4.13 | 3.80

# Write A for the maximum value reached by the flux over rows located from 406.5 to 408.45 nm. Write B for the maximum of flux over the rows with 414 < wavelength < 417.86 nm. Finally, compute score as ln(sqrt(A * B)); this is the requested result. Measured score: 2.994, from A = 17.95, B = 22.22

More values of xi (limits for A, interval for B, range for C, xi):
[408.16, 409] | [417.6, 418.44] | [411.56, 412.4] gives 5.5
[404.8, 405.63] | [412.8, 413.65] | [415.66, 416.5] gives 6.3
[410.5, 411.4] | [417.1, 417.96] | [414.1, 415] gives 6.2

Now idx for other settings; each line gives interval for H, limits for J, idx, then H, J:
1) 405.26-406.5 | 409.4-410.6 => 246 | 16.8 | 15.3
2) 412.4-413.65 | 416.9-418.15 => 274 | 17.0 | 16.4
